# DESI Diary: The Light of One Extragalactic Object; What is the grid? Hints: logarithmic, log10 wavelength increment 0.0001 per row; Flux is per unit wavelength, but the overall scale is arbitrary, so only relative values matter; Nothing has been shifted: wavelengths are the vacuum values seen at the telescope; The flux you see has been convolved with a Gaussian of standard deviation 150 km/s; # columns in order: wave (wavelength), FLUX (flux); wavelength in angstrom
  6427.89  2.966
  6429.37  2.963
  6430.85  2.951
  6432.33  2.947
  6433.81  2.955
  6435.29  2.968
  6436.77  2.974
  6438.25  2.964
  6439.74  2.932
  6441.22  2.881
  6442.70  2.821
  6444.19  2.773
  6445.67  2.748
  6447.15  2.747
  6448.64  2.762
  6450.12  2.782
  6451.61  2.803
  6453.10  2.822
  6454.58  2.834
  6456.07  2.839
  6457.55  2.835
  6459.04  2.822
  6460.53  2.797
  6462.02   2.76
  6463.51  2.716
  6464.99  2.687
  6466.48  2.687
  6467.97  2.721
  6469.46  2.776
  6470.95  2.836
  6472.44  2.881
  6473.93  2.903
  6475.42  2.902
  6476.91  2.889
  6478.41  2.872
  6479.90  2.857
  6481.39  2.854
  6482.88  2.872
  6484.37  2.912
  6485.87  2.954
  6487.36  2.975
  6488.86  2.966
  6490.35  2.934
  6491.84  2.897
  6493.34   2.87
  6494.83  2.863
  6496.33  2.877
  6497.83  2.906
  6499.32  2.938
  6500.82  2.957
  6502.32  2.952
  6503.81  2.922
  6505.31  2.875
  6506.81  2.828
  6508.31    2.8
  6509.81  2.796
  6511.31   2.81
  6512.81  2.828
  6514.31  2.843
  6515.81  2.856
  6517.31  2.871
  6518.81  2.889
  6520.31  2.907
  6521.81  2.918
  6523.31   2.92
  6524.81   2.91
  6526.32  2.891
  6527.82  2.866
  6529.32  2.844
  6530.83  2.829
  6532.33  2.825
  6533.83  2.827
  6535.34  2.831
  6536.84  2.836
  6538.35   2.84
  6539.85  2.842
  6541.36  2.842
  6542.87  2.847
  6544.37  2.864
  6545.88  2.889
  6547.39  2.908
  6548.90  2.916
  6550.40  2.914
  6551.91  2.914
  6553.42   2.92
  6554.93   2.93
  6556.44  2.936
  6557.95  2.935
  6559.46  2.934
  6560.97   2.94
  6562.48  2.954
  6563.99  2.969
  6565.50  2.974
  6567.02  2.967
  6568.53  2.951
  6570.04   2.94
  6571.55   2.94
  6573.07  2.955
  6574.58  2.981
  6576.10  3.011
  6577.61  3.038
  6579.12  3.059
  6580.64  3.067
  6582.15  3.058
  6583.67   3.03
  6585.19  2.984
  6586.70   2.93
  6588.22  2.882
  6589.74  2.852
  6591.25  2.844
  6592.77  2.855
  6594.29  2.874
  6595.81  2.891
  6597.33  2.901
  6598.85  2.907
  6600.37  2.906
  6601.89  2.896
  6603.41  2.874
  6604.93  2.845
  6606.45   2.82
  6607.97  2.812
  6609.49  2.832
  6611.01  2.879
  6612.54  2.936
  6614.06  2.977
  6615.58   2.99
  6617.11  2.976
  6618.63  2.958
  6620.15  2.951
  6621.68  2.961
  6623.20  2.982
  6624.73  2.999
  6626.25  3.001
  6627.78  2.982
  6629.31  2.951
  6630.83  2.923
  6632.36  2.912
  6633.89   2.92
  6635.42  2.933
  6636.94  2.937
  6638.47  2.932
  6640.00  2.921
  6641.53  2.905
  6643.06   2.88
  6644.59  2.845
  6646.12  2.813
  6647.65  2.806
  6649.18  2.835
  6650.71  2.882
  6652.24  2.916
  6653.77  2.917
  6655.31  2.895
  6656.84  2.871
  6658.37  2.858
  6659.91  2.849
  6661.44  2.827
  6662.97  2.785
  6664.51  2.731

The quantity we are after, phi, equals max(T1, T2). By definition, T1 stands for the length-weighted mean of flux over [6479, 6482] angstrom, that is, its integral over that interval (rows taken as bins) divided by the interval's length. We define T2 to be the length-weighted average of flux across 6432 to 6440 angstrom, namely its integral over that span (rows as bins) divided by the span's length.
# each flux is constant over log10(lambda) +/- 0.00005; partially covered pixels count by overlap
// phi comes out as 2.96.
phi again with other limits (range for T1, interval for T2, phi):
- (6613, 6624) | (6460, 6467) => 2.97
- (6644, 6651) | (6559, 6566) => 2.96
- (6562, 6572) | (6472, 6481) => 2.96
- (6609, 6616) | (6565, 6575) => 2.96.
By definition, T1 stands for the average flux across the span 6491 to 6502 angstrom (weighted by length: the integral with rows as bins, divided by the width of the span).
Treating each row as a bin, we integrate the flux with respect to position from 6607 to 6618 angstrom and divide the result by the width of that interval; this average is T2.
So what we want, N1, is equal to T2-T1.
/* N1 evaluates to 0.01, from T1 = 2.90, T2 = 2.91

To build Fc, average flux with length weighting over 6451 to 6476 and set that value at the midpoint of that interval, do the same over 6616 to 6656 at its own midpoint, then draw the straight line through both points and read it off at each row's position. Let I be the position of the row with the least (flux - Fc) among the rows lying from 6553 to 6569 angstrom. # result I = 6553.42 angstrom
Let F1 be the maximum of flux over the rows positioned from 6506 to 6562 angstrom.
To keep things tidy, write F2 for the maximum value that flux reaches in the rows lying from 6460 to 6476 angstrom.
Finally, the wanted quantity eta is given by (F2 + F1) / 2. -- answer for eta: 2.92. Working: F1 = 2.94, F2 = 2.903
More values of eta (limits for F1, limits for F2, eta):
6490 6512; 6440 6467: 2.92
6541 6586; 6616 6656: 3.03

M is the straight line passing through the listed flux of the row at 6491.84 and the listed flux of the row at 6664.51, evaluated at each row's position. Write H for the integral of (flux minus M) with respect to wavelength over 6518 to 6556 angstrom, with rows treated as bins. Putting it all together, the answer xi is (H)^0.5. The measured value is 0.9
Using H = 0.9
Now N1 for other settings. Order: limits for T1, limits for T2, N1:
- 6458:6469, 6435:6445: 0.15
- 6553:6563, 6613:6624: 0.03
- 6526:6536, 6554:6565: 0.10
